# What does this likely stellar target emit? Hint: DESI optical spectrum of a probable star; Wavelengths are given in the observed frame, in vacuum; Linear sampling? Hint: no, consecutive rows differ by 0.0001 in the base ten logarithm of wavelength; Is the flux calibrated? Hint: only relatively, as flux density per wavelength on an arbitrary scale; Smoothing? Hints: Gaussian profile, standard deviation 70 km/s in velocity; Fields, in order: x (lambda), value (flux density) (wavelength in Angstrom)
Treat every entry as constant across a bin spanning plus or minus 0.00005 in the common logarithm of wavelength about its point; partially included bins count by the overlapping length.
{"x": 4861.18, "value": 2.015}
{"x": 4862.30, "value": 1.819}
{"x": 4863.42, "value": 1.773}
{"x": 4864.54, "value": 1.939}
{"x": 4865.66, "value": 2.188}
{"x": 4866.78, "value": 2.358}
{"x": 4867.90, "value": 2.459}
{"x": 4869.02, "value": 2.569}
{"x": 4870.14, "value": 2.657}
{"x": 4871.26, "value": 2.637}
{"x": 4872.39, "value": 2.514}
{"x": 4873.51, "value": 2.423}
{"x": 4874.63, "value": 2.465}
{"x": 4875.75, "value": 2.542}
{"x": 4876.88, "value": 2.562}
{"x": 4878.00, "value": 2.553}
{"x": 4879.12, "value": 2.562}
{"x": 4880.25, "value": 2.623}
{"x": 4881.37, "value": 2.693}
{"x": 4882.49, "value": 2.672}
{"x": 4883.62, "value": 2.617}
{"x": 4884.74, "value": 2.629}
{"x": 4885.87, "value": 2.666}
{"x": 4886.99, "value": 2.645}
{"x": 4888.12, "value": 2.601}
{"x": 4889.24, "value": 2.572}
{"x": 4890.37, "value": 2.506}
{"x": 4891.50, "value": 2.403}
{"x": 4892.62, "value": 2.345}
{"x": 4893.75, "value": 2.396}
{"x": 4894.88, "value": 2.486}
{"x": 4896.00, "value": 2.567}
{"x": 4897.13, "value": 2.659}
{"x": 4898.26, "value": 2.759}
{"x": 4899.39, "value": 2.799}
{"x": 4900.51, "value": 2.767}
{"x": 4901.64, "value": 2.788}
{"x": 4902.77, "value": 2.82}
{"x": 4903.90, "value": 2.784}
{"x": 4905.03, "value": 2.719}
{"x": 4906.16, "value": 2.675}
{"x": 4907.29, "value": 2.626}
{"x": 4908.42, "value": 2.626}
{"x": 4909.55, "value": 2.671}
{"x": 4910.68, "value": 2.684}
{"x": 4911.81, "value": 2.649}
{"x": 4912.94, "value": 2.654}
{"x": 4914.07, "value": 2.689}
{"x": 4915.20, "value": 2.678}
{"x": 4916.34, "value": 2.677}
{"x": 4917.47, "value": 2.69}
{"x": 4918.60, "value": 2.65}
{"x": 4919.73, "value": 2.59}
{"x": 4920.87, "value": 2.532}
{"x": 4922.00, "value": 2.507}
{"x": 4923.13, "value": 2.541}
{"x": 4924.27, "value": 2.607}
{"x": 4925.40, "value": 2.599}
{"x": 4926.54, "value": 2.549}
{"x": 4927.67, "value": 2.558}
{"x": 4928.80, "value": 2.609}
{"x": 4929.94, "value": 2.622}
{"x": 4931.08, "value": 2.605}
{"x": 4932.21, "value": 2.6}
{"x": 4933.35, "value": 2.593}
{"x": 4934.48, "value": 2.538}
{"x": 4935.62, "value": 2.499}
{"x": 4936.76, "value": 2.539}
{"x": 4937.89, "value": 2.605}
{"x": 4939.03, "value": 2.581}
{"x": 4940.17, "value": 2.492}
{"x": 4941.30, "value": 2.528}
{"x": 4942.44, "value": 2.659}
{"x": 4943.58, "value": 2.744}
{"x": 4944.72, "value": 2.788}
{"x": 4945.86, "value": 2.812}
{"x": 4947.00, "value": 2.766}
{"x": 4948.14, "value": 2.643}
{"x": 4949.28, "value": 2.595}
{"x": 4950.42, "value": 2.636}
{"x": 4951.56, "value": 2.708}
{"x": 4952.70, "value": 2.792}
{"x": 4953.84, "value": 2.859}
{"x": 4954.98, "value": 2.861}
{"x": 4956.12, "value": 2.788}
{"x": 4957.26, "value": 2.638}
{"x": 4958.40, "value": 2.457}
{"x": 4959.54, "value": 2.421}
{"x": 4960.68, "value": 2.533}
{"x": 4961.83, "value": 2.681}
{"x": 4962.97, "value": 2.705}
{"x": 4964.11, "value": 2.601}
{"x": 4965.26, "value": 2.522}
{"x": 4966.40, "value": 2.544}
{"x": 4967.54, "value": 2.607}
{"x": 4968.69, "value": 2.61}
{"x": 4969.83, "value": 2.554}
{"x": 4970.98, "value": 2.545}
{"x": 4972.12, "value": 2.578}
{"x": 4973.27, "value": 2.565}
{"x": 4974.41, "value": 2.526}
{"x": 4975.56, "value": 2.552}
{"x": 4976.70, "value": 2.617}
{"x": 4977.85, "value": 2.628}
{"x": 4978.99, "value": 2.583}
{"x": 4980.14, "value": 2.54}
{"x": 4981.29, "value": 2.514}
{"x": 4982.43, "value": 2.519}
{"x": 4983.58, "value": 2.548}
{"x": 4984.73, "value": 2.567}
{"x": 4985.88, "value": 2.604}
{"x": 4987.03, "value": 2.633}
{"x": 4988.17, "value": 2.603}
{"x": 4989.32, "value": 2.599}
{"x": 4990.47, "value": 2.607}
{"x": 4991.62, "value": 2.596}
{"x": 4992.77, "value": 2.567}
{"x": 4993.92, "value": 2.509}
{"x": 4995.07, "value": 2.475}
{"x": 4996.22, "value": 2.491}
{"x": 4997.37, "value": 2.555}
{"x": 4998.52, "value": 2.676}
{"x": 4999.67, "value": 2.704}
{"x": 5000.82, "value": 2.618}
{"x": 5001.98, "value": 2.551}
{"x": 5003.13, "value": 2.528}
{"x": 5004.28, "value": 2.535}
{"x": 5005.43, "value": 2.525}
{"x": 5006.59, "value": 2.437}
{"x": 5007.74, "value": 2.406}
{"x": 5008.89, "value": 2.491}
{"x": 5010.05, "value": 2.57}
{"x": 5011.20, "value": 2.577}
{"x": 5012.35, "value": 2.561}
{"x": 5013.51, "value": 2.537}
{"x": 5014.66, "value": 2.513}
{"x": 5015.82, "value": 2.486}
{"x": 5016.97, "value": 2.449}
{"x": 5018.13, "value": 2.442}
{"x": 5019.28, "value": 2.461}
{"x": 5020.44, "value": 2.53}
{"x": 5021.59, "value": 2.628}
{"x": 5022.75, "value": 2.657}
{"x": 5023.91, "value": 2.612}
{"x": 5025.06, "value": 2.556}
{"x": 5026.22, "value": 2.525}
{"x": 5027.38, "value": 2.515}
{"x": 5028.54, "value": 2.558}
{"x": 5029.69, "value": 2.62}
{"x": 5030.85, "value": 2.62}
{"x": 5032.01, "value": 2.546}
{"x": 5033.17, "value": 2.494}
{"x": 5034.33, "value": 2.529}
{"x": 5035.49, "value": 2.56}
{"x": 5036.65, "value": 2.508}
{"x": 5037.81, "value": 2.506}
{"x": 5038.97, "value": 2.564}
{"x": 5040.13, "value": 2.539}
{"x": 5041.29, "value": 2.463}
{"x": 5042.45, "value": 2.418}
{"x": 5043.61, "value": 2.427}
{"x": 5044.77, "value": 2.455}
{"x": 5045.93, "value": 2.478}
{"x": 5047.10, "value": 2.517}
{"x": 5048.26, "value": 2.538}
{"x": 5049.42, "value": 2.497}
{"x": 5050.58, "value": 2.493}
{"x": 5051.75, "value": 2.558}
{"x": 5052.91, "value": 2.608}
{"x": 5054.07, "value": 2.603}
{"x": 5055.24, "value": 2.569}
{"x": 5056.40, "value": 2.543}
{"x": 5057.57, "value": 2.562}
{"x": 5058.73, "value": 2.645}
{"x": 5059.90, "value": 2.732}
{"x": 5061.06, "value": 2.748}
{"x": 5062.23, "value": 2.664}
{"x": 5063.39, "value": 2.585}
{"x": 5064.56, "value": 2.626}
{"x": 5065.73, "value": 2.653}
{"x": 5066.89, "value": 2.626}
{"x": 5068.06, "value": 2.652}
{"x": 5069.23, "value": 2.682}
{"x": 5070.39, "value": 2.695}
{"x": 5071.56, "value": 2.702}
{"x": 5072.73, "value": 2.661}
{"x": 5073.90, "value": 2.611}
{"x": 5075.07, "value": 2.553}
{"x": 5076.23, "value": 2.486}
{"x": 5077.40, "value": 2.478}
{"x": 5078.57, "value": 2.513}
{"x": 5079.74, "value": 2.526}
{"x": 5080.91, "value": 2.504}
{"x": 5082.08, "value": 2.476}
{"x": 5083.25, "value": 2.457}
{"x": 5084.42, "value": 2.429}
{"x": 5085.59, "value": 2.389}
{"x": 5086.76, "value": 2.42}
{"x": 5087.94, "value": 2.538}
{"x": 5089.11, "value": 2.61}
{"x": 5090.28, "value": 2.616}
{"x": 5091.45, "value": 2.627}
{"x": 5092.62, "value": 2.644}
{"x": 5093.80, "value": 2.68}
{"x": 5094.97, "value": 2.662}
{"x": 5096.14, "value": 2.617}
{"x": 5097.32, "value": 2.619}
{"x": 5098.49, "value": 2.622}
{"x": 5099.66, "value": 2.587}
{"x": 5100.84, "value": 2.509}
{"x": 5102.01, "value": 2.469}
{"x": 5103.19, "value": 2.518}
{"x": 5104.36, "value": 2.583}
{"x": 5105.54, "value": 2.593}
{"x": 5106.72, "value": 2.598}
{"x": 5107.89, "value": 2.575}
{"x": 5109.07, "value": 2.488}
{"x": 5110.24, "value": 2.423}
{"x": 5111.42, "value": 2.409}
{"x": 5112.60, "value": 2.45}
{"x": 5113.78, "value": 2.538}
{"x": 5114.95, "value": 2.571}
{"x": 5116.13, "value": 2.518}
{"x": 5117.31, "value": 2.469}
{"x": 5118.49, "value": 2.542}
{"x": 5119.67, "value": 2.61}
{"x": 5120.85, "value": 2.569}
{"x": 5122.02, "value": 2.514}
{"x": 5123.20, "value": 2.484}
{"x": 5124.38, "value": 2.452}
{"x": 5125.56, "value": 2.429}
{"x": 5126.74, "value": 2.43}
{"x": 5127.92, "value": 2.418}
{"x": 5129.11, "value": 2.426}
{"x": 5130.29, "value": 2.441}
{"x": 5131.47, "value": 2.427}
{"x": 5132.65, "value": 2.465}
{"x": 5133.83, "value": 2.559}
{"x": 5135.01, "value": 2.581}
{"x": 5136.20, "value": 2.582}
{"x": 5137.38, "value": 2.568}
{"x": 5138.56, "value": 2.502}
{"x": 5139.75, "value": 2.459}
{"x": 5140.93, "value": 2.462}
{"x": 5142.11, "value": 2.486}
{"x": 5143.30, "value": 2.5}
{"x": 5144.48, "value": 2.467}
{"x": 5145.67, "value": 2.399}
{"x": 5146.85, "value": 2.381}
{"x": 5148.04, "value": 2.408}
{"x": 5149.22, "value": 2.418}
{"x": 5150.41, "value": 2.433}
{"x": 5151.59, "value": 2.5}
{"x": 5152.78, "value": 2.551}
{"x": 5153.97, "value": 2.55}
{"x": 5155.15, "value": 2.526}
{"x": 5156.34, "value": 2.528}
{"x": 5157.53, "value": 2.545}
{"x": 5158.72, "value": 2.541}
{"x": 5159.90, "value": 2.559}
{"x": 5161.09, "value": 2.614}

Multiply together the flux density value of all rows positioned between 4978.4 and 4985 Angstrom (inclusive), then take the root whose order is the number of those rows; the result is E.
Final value 2.55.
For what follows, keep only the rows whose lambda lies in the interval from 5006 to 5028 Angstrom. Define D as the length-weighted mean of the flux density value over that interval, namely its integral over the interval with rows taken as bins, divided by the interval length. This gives 2.52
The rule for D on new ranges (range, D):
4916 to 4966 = 2.63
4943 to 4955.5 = 2.74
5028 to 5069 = 2.56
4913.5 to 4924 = 2.62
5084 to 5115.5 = 2.55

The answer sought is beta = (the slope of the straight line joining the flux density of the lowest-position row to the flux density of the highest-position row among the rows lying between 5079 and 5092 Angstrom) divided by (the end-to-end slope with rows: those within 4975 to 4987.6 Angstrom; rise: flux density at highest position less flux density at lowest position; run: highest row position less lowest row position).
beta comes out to 1.2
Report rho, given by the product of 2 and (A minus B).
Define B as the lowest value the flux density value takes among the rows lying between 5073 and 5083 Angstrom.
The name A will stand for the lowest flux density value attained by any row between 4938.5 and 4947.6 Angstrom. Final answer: 0.03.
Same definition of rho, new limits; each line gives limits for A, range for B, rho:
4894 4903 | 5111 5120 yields 0.15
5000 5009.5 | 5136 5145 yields -0.11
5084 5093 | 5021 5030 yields -0.25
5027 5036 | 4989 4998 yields 0.04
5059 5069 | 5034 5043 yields 0.33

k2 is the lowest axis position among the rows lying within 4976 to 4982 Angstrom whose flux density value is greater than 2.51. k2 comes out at 4976.70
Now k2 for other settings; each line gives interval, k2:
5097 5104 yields 5097.32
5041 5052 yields 5047.10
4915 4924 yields 4915.20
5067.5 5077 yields 5068.06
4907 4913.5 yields 4907.29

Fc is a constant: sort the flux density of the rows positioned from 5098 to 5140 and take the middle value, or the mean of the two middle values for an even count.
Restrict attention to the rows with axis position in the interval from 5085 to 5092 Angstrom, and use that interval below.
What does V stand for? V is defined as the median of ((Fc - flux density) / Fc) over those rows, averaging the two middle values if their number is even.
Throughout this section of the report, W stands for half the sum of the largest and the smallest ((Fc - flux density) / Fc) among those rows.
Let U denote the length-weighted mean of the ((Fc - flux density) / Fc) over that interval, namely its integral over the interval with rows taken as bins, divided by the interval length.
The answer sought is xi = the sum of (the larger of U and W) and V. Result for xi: -0.02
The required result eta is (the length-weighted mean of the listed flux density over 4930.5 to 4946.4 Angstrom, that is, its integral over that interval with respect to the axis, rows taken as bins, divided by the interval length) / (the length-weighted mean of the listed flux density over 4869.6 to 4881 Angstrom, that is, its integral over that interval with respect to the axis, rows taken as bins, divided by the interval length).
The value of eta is 1.02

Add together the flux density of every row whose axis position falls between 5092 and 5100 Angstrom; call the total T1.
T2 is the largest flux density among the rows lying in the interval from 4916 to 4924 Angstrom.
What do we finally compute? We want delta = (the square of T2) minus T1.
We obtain -11.2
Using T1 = 18.4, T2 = 2.69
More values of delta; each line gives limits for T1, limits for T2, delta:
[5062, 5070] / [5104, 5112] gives -11.7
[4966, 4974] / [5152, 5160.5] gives -11.5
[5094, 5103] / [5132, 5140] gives -11.4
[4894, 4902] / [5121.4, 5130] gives -12.5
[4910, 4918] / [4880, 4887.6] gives -11.5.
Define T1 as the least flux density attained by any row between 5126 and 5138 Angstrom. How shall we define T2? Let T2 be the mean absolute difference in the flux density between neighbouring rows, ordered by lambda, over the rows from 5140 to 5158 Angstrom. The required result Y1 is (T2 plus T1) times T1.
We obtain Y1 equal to 5.91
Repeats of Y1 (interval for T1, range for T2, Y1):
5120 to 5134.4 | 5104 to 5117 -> 5.95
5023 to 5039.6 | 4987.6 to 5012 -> 6.33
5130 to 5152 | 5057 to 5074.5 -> 5.77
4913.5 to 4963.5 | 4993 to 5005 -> 5.98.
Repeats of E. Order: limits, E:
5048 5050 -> 2.52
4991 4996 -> 2.54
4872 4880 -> 2.52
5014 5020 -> 2.47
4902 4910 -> 2.70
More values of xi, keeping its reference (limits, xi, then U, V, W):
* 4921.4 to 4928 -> -0.03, -0.02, -0.02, -0.02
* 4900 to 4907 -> -0.20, -0.10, -0.11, -0.09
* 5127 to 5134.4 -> 0.05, 0.02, 0.03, 0.01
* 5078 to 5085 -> 0.02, 0.01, 0.01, 0.01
